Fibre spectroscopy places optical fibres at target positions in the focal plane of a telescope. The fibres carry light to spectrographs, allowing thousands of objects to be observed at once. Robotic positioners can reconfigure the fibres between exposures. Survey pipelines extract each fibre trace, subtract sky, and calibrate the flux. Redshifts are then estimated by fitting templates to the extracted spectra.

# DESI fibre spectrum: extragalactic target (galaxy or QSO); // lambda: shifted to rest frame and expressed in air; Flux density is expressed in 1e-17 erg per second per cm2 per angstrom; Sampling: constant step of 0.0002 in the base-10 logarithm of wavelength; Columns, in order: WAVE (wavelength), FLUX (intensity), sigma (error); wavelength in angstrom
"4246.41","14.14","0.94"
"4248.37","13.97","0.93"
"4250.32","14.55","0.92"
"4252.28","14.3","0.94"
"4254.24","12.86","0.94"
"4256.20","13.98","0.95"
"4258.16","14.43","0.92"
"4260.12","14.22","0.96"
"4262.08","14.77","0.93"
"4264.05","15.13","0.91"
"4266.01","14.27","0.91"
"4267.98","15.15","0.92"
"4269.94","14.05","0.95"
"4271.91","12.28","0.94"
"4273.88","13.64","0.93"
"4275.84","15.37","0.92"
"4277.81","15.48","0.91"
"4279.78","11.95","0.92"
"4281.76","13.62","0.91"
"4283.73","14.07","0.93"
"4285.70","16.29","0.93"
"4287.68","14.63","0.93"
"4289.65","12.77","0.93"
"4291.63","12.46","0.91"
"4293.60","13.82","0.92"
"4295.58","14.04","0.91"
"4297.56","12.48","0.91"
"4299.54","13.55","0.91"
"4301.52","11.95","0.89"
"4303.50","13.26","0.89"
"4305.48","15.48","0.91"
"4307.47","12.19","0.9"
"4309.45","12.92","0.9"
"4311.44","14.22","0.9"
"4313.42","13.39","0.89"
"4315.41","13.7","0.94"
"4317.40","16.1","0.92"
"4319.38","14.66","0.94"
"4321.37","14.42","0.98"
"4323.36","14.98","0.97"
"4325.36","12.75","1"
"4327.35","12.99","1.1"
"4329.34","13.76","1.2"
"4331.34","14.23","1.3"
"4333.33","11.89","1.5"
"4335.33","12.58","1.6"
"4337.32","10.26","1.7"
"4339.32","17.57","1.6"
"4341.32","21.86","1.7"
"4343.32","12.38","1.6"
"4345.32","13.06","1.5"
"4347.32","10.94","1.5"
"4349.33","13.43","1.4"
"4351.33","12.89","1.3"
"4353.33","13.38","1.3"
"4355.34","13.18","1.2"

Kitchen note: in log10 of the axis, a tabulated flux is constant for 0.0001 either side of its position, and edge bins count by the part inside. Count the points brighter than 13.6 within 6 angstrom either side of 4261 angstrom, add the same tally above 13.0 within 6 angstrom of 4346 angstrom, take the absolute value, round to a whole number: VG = 9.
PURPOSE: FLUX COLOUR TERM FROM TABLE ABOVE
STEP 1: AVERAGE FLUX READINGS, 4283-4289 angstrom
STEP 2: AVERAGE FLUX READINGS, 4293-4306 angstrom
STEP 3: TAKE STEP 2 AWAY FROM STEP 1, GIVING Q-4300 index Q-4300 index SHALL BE 1.5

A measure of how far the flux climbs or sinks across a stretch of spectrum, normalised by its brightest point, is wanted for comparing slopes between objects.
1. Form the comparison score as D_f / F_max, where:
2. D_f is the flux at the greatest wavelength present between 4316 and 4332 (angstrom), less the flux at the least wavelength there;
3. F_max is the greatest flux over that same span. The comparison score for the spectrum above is -0.12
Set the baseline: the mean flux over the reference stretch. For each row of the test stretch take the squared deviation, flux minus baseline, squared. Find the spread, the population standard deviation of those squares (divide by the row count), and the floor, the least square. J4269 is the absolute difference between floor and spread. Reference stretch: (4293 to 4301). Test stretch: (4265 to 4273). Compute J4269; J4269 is 0.6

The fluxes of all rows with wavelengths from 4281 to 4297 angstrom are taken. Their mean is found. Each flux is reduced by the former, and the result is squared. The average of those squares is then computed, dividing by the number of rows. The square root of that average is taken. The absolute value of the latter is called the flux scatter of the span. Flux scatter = 1.1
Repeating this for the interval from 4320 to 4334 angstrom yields 1.0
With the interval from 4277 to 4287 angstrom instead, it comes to 1.5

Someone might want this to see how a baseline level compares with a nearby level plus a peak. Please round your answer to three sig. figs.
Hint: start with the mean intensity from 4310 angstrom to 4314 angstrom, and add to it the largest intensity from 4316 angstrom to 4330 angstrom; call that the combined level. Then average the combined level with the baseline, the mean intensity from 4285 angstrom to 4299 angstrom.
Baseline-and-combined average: 21.8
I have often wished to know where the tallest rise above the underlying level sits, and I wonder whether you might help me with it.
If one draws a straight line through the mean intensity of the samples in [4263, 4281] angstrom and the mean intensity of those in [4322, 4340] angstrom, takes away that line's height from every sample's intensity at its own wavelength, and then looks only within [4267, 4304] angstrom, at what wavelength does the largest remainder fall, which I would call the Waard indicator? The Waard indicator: 4285.70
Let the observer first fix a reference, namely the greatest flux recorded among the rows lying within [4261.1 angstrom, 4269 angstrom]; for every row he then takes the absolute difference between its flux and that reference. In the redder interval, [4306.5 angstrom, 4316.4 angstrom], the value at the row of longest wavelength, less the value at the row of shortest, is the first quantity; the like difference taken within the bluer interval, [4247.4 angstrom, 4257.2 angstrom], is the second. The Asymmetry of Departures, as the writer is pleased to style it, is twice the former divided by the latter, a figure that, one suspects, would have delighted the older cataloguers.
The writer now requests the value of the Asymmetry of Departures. 302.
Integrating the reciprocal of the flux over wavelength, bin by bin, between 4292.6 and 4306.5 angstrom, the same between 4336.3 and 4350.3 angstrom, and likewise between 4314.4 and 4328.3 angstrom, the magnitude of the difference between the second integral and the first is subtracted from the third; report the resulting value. 0.97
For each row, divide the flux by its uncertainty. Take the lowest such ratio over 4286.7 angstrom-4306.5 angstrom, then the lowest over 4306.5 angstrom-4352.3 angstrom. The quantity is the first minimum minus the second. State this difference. 7.4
